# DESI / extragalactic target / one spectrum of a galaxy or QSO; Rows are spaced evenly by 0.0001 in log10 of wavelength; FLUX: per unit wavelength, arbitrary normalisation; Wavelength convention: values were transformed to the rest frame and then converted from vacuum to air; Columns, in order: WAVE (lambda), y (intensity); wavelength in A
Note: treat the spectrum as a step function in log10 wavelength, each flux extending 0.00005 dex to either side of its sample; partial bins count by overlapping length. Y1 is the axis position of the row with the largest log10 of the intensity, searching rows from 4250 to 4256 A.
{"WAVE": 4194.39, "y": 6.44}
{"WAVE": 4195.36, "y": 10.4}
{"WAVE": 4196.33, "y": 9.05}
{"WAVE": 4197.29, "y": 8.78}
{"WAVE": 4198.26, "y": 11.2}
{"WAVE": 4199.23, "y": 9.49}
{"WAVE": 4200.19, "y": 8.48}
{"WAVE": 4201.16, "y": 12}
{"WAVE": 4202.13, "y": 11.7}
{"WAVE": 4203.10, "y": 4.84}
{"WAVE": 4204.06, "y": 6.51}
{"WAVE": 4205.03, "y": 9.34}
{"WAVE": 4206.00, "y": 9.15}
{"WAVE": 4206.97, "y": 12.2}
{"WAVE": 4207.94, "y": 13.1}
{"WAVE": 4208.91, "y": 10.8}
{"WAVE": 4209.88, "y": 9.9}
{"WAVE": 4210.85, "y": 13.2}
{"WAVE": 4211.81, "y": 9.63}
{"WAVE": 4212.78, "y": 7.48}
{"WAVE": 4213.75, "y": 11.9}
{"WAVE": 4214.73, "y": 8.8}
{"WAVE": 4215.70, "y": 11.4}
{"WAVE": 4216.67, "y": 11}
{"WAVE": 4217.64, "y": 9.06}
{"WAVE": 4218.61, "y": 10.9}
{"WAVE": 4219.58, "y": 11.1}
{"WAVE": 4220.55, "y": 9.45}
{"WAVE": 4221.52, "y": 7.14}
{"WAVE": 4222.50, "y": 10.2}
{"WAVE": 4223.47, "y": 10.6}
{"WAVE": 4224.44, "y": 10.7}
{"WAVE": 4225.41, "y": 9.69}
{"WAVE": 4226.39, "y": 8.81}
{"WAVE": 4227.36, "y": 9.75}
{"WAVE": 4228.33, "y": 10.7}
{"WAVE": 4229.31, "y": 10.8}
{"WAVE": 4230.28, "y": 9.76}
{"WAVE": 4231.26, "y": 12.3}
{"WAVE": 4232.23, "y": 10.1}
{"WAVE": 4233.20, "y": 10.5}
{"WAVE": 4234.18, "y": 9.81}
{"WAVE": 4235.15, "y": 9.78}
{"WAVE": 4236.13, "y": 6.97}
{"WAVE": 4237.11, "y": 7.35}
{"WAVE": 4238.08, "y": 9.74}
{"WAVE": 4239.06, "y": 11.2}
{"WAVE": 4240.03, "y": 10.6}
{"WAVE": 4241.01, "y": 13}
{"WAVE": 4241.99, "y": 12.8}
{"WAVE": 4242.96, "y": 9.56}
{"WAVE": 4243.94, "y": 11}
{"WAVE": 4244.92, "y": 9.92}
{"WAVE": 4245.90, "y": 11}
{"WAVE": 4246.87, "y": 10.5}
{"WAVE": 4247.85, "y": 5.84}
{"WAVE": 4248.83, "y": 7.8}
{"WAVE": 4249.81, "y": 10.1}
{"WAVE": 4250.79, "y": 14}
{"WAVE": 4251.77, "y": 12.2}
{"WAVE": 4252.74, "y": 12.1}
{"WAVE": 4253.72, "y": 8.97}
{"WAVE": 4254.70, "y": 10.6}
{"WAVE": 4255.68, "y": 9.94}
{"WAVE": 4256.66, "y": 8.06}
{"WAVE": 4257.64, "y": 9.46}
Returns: 4250.79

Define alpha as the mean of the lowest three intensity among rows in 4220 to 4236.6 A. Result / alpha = 7.6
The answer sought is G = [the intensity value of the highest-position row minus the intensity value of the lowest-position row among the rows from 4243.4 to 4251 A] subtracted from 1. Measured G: -2.0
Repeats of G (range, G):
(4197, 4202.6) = -1.9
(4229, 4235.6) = 2.0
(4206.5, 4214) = 1.3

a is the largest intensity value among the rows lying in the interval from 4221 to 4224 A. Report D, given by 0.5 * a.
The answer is 5.3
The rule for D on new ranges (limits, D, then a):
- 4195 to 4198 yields 5.2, 10.4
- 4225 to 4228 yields 4.9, 9.75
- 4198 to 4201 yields 5.6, 11.2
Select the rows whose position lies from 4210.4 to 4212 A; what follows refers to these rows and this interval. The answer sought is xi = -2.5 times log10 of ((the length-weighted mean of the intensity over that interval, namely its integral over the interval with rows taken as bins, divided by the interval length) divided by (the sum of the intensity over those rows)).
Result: 0.719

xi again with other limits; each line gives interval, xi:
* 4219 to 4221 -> 0.746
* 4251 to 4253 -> 0.725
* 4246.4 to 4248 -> 0.694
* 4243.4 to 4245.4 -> 0.758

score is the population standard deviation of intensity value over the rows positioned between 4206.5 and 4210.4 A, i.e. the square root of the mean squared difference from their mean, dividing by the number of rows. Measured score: 1.2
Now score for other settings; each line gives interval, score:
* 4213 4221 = 1.1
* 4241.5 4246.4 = 1.1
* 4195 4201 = 1.0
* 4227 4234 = 0.8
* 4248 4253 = 2.1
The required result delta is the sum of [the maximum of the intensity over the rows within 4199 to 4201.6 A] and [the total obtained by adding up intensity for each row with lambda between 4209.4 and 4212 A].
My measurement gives 45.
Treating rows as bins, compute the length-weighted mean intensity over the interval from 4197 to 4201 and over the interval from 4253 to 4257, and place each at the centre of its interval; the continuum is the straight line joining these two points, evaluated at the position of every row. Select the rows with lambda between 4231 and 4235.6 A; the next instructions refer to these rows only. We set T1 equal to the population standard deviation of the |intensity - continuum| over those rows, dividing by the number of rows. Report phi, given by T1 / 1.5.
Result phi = 0.62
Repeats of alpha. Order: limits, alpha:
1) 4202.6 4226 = 6.2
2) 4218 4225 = 8.9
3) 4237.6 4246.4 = 9.7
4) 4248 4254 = 9.0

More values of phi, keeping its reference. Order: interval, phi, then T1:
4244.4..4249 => 0.79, 1.2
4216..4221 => 0.31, 0.5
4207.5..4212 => 1.01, 1.5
